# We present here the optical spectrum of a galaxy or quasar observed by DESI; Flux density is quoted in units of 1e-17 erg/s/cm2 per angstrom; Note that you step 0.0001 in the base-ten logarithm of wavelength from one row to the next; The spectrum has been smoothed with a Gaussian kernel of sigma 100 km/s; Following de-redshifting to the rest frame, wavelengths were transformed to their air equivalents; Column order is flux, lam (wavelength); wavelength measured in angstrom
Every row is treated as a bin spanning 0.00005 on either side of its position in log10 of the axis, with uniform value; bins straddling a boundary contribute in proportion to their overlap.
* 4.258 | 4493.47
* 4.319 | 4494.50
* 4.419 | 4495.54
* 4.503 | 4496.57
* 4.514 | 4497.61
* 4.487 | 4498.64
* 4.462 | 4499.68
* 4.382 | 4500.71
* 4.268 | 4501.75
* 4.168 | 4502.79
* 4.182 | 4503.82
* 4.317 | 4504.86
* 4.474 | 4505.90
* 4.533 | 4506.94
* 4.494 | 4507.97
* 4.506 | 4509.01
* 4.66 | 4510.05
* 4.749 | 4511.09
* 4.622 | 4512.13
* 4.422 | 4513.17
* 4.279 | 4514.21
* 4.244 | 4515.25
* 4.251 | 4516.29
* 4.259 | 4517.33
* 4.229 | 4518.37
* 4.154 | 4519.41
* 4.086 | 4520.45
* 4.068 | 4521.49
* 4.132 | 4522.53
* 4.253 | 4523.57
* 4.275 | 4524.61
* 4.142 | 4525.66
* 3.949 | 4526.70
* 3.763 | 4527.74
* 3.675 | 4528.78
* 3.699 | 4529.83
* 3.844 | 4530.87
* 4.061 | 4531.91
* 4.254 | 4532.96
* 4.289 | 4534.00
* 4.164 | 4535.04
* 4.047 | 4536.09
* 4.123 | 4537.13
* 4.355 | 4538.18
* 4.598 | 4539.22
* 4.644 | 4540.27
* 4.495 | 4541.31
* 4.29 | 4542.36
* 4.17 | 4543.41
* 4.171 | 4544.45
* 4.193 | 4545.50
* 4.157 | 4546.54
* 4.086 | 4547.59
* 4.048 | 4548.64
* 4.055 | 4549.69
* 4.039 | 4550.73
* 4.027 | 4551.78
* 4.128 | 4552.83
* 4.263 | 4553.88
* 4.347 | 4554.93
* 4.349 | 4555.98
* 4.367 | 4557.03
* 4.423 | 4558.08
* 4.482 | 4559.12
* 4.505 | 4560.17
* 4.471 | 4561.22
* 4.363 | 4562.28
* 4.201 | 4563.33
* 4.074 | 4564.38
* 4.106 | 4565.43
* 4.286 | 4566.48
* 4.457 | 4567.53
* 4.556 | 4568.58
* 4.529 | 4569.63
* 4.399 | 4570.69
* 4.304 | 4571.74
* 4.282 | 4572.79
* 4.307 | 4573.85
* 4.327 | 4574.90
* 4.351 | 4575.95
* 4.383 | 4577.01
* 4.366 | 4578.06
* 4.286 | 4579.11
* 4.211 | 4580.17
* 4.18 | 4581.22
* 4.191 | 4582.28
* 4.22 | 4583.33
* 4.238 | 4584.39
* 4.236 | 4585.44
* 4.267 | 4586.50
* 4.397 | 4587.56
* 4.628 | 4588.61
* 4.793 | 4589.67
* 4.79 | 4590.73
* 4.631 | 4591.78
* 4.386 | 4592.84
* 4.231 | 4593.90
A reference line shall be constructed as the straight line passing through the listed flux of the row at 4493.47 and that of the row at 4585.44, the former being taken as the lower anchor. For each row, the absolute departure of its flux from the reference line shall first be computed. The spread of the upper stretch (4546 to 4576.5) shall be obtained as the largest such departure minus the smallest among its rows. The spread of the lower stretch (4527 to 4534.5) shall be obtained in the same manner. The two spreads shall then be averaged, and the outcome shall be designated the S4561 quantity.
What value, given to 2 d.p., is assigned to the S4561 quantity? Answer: 0.43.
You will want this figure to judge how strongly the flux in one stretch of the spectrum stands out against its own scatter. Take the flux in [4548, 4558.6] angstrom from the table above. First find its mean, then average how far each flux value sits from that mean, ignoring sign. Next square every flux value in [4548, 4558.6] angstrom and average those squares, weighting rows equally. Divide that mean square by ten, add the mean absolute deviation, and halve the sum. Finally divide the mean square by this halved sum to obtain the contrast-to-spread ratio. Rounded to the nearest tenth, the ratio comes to 18.5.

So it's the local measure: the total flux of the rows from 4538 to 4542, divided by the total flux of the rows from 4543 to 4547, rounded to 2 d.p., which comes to 1.08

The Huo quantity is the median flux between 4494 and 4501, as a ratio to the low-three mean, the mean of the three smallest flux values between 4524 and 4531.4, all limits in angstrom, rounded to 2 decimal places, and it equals 1.20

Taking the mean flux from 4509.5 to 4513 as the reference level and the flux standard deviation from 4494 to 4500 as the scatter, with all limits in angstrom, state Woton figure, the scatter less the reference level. -4.6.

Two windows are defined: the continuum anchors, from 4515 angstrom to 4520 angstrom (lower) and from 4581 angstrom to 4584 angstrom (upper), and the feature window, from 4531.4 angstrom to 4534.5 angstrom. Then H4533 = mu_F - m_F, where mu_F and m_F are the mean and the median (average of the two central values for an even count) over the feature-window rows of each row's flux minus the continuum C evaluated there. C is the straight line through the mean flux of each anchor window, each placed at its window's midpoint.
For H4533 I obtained -0.053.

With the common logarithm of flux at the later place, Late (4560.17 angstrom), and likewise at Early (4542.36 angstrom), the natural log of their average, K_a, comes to -0.441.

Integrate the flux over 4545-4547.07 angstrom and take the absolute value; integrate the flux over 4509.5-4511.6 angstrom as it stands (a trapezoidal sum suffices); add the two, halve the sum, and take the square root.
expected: 3.04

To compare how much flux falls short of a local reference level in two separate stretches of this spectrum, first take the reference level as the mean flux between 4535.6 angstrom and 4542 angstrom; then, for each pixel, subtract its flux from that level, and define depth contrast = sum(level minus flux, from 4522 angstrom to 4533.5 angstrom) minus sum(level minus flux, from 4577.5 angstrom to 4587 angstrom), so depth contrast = 3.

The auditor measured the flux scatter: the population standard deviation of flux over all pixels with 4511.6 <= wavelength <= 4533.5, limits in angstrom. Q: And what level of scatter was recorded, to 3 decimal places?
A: 0.230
